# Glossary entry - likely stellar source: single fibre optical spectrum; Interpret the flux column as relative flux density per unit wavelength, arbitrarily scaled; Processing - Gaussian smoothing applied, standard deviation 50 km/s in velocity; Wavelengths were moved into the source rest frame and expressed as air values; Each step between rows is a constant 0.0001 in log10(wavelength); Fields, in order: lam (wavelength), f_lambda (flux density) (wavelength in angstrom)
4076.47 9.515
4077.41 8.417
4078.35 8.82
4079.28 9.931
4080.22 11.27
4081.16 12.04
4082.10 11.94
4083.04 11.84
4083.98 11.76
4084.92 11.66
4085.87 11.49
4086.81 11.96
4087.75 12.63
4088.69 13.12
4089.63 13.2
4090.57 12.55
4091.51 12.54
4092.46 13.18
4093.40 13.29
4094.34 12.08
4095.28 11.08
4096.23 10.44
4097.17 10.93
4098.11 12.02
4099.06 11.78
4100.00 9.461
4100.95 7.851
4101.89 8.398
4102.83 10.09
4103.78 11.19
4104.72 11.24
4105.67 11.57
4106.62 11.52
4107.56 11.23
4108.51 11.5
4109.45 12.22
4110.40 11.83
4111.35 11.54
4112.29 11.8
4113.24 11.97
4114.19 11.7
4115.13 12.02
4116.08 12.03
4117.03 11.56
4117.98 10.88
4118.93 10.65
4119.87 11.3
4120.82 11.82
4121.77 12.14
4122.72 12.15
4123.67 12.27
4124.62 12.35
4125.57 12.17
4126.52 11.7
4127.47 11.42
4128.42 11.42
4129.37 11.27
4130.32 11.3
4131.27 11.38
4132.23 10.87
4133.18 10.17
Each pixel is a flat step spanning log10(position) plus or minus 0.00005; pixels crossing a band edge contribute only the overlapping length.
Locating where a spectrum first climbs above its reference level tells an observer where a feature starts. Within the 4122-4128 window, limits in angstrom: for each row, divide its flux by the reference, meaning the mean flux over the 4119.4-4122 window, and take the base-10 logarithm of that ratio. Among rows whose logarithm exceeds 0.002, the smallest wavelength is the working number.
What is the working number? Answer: 4122.72 angstrom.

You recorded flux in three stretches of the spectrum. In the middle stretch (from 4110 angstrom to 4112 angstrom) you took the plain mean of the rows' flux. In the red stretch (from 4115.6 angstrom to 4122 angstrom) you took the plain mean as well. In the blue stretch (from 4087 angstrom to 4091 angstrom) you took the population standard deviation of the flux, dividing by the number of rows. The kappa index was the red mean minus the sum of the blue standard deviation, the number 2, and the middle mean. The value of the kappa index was -2.5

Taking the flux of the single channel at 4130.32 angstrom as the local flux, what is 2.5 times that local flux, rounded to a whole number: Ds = 28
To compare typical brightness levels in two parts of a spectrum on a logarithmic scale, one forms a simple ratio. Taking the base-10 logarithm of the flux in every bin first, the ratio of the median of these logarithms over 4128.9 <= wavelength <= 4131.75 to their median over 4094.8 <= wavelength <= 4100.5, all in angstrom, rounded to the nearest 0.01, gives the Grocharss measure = 1.01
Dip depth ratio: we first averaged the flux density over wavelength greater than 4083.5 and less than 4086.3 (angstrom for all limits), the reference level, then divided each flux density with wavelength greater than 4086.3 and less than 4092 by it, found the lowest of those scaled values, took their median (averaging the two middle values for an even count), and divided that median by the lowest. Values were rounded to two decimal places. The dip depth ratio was 1.05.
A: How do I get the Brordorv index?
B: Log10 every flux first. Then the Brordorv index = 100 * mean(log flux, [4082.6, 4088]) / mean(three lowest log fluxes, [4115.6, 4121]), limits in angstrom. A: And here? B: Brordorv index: 103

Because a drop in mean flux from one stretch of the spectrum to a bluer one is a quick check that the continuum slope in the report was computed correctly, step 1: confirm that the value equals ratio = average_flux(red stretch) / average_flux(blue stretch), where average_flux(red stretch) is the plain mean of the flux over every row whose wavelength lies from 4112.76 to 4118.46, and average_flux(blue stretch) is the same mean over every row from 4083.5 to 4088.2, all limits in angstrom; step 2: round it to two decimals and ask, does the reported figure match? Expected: 0.98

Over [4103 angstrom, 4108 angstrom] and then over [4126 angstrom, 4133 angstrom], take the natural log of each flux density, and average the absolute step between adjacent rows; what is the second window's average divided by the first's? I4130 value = 1.0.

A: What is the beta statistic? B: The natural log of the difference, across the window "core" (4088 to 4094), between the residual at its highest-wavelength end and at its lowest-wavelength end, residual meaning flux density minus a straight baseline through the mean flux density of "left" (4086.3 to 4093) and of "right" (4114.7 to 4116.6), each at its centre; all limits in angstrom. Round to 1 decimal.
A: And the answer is -1.2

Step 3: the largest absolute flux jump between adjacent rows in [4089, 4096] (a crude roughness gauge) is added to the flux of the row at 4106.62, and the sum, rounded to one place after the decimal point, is 12.7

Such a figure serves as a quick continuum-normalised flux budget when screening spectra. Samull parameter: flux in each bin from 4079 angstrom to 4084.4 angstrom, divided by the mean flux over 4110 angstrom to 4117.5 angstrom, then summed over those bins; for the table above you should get 5.8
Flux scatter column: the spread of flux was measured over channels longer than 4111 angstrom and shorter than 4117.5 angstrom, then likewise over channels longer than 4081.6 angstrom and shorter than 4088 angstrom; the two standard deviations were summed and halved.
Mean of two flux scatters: 0.3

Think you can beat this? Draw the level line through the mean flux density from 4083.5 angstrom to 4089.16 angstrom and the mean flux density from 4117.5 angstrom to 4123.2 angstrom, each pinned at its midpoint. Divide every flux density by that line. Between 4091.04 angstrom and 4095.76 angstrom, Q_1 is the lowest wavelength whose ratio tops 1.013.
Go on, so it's 4091.51 angstrom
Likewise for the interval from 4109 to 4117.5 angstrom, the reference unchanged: 4109.45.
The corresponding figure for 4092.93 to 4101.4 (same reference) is 4093.40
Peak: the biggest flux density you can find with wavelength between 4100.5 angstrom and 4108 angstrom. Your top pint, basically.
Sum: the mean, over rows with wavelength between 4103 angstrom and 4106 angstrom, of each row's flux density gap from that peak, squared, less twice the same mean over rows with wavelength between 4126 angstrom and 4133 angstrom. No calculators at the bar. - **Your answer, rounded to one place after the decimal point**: -0.1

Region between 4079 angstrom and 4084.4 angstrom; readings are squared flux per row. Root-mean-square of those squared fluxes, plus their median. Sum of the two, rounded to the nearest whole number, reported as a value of 272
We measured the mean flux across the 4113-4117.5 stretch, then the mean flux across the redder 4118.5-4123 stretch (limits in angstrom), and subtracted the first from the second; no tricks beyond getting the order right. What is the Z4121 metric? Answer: -0.2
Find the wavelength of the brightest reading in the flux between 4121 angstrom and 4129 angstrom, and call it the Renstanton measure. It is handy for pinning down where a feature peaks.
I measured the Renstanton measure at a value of 4124.62 angstrom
